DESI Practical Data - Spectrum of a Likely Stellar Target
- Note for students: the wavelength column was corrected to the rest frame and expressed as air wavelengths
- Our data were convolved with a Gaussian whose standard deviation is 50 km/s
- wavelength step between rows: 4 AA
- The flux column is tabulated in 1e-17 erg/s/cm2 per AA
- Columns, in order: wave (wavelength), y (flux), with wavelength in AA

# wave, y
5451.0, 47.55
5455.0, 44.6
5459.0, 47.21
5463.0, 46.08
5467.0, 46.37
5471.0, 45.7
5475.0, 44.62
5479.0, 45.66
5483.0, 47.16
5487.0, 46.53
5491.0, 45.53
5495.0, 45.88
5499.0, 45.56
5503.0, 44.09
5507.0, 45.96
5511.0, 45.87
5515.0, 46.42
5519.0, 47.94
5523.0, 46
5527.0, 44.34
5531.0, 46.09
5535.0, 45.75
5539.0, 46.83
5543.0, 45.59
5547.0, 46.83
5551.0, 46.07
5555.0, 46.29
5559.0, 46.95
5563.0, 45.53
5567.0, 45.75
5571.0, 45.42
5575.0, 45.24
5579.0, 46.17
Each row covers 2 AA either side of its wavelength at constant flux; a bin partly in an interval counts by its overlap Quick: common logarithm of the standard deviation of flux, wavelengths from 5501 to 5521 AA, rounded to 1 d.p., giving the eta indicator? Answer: 0.1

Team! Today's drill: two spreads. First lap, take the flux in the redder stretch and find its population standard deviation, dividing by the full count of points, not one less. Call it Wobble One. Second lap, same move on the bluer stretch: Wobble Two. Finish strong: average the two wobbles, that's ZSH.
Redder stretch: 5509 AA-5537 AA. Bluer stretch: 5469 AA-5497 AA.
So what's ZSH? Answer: 0.86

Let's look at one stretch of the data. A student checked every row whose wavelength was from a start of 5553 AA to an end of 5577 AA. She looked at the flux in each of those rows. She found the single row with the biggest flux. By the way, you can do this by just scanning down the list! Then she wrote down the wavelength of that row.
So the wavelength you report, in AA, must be 5559.0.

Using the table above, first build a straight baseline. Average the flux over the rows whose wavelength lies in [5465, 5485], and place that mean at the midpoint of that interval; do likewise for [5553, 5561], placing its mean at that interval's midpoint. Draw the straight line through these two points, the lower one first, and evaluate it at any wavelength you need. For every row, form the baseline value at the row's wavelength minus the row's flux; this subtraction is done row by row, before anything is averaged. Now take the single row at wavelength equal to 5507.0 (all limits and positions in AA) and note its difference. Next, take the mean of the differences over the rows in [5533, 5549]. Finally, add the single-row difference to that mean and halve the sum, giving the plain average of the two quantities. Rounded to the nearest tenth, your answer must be 0.2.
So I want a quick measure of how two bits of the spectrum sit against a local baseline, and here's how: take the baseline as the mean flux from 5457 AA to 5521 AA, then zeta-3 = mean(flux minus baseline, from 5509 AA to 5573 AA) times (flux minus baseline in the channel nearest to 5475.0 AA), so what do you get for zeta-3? -0.10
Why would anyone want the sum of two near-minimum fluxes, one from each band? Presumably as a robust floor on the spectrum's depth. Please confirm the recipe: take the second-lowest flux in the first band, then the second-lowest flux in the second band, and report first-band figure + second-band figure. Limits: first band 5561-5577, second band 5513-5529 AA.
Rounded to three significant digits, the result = 91.4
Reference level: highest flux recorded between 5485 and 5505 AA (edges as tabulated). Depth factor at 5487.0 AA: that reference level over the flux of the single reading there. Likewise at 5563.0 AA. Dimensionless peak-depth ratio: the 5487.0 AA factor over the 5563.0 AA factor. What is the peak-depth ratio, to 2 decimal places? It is 0.98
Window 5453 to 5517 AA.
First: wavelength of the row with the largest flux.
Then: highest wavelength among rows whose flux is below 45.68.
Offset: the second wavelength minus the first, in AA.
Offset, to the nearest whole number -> 44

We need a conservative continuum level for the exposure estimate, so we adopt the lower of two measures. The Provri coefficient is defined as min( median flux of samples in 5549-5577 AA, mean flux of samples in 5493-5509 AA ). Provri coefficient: 45.4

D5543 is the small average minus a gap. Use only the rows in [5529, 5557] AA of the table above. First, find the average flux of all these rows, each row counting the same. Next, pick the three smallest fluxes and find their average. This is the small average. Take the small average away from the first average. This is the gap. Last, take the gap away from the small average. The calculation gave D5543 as 45.40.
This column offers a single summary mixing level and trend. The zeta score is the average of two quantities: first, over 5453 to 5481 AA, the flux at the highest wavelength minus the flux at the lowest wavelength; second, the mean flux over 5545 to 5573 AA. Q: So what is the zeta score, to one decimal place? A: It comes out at 23.6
